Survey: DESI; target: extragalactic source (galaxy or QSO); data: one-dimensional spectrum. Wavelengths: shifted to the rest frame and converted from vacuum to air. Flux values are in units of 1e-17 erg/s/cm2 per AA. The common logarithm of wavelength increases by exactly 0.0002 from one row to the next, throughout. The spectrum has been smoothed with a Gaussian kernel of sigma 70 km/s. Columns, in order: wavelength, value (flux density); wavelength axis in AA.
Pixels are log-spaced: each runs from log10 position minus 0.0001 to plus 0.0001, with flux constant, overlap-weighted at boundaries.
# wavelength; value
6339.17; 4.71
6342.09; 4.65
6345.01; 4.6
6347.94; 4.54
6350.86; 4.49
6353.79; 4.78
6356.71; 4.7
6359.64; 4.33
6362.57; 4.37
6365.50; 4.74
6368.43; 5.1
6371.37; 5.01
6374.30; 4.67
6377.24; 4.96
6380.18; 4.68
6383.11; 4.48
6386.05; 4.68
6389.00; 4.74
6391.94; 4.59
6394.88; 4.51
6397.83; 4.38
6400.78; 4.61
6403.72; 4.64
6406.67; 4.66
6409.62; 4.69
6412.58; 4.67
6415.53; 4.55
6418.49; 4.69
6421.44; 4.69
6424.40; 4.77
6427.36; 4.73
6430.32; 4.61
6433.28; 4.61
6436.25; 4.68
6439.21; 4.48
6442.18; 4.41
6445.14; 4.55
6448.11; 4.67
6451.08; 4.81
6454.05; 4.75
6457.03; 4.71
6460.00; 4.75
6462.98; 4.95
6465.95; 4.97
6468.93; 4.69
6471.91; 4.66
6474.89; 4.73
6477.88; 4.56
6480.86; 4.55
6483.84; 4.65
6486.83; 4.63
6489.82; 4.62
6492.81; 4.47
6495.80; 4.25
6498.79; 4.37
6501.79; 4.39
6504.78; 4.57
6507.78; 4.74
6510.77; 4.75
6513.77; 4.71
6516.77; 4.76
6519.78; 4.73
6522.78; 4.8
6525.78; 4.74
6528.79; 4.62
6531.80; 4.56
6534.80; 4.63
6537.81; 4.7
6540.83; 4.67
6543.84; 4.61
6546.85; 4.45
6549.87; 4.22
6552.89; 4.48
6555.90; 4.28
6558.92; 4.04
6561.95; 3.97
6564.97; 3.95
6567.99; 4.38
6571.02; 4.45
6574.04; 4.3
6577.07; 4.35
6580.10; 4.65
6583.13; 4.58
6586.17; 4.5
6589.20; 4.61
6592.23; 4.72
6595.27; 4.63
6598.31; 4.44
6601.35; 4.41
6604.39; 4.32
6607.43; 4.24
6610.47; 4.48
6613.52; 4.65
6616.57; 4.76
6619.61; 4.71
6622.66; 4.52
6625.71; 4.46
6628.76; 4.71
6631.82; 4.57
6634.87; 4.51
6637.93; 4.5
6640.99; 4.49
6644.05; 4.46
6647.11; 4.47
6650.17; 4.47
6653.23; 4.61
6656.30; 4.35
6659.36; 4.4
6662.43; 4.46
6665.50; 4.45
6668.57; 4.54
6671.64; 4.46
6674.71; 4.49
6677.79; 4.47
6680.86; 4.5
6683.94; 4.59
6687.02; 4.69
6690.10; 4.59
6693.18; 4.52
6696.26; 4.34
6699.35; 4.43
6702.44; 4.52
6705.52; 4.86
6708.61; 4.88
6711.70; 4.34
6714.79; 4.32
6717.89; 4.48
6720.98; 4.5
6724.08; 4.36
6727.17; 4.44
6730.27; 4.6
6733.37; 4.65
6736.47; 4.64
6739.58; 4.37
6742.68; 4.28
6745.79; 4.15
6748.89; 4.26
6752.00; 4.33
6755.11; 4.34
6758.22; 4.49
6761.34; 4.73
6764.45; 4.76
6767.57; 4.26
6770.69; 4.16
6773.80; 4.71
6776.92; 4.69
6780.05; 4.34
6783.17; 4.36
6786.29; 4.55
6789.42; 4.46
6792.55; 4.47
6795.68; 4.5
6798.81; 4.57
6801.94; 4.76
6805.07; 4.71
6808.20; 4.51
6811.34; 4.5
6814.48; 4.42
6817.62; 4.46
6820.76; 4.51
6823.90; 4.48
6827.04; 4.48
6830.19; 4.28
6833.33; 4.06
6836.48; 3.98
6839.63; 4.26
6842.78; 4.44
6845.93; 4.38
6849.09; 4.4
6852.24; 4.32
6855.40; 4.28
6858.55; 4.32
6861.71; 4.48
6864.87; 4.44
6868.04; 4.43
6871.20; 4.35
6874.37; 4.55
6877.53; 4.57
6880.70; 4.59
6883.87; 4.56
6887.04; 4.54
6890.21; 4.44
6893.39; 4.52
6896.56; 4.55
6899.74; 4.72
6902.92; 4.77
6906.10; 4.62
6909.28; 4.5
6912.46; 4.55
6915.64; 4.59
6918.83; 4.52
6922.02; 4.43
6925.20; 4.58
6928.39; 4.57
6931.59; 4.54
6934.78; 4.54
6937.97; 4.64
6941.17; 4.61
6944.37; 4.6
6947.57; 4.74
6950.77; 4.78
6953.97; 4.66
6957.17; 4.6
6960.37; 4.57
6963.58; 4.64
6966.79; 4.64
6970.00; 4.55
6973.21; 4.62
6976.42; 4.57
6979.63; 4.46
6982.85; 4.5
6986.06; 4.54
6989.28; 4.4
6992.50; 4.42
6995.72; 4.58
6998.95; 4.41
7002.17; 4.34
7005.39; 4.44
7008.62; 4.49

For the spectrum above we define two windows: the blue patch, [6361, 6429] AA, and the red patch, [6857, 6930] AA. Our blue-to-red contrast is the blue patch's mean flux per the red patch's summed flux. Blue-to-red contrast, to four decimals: 0.0449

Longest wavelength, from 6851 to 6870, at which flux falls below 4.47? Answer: 6868.04 AA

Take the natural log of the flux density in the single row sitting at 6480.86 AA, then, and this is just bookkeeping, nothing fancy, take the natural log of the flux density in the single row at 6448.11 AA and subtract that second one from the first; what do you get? -0.03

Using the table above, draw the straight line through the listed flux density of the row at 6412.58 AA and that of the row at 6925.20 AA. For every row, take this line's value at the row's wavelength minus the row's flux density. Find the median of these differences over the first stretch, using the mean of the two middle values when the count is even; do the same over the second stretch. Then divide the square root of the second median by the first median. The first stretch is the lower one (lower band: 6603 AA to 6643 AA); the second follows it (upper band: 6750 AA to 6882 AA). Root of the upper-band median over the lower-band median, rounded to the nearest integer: 3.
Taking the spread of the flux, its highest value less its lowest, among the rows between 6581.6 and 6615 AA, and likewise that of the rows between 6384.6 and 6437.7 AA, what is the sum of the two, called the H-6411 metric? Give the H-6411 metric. 0.87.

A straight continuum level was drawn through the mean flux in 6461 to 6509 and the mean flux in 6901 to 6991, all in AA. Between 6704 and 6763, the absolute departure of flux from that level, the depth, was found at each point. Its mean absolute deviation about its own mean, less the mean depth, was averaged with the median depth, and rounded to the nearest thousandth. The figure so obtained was 0.065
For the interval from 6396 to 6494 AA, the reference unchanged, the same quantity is 0.019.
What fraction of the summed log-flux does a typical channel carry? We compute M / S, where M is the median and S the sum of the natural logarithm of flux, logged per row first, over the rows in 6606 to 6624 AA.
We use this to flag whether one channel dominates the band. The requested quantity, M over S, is 0.17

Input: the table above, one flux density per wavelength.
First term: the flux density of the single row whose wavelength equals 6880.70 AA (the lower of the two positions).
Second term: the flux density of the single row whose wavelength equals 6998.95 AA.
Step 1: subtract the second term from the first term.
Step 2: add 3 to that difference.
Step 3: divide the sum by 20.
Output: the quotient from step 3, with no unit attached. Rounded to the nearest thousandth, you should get 0.159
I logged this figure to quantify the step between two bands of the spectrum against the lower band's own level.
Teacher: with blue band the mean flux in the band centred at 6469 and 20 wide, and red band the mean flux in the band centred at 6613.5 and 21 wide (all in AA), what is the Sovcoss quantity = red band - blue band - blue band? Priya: -5.0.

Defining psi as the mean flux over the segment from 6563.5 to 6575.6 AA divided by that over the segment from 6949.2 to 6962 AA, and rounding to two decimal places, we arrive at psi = 0.92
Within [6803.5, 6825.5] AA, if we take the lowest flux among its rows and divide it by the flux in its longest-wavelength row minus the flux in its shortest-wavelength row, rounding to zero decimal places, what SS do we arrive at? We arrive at -19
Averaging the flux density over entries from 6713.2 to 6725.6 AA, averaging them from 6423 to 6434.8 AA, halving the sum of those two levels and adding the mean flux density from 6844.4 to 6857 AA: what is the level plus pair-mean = 8.89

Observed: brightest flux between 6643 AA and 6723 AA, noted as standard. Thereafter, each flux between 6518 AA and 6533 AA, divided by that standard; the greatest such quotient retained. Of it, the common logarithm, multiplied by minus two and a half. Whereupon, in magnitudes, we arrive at 0.018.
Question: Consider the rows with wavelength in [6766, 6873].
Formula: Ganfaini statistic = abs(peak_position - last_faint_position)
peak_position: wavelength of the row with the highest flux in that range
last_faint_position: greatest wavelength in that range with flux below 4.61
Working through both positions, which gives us 69.3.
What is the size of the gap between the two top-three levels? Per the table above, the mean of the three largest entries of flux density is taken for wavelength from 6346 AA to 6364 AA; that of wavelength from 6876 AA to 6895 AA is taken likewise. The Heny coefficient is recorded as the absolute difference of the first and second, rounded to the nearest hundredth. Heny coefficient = 0.10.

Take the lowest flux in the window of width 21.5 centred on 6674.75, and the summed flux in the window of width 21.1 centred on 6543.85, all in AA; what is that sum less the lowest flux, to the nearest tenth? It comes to 27.3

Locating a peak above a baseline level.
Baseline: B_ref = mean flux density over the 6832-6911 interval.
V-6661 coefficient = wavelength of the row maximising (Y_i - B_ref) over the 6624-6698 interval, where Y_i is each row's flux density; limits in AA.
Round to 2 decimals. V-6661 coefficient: 6628.76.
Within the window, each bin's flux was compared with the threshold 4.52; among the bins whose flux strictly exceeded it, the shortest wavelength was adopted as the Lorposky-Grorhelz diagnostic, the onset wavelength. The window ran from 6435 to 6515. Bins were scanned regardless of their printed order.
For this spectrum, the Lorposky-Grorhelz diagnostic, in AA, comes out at 6436.25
